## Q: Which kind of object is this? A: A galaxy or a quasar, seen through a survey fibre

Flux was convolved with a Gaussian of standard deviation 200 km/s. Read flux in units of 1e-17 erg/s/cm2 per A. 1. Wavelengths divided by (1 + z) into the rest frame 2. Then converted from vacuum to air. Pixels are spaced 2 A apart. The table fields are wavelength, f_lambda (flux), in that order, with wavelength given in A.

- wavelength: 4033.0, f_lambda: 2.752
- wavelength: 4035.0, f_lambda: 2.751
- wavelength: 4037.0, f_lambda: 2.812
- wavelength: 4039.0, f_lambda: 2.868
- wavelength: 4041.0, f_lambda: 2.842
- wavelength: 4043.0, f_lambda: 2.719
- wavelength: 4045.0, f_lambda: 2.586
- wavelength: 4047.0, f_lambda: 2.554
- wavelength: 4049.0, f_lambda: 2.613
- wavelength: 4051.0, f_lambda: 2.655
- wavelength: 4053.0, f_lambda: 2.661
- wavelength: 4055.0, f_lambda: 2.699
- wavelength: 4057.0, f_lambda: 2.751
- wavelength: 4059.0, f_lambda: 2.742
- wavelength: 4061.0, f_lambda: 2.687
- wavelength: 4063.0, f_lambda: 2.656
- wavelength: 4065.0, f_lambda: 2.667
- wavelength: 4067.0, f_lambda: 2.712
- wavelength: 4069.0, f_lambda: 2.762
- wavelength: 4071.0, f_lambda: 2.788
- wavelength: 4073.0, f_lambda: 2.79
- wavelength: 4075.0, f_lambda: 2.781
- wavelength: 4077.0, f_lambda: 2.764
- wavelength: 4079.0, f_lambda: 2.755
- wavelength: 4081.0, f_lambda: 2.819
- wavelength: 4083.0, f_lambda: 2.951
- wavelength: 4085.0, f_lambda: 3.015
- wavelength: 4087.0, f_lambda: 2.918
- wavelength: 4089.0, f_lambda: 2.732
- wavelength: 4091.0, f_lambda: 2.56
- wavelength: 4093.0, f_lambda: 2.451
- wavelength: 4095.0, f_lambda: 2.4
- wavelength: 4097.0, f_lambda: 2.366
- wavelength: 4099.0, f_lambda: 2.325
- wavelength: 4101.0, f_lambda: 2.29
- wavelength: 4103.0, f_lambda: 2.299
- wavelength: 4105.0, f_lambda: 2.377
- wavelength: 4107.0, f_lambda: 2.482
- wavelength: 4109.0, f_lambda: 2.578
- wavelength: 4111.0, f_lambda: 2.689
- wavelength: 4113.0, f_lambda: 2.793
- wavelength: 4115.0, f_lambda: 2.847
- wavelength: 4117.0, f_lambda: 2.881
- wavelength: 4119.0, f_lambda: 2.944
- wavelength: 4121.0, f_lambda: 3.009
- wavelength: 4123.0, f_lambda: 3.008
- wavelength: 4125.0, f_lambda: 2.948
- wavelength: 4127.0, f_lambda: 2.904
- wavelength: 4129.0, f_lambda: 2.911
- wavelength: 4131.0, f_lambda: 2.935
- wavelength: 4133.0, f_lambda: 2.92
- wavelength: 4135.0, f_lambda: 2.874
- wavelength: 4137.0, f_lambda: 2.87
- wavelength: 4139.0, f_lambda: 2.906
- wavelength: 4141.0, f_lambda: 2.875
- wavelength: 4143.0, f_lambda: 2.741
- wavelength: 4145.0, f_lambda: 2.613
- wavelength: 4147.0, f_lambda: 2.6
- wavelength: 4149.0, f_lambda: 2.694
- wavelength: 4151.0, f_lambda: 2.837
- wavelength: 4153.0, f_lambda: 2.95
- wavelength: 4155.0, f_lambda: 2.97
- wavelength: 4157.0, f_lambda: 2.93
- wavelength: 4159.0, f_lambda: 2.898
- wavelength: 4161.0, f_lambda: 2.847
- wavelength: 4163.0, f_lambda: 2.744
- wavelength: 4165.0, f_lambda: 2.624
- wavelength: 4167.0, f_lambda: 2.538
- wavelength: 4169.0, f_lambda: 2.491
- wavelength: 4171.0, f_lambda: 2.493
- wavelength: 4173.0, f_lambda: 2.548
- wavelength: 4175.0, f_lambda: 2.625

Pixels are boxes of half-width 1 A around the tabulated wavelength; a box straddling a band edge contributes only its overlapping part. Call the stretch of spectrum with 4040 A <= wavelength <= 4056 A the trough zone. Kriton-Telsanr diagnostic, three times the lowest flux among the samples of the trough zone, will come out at 7.66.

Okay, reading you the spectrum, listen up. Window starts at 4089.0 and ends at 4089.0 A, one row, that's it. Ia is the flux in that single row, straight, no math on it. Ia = 2.732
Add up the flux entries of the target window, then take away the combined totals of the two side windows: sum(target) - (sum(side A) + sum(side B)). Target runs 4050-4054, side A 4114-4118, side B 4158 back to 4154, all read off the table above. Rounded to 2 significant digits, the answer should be -6.3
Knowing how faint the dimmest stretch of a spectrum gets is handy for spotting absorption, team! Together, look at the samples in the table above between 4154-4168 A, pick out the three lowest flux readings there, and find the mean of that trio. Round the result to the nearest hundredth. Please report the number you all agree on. 2.64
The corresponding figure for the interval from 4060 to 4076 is 2.67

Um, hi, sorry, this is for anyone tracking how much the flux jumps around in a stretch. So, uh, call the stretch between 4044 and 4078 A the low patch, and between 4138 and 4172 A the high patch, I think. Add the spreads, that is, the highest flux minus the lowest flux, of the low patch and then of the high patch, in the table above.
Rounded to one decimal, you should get 0.7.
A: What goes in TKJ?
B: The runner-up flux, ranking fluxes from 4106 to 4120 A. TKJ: 2.881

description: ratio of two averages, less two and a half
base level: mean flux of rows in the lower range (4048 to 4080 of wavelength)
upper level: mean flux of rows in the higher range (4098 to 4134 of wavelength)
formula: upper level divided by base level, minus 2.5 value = -1.50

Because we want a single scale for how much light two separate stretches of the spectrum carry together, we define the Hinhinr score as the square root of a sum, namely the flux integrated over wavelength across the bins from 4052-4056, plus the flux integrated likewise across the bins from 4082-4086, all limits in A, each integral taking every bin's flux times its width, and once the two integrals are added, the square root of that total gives 4.76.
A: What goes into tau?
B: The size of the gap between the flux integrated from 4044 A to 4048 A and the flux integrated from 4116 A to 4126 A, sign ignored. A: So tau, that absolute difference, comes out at 19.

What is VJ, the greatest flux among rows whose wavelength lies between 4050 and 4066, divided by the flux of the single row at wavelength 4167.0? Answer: 1.08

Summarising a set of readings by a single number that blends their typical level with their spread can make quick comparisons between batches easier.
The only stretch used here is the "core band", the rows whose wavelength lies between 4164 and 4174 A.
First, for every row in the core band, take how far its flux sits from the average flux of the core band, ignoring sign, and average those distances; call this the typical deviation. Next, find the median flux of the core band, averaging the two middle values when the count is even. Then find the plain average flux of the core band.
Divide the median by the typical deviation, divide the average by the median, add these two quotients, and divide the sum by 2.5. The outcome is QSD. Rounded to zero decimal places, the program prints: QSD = 27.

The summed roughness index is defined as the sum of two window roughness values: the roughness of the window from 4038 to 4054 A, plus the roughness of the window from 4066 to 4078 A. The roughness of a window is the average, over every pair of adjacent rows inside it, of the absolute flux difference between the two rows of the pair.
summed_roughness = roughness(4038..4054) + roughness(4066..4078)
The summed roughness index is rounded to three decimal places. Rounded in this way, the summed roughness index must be 0.081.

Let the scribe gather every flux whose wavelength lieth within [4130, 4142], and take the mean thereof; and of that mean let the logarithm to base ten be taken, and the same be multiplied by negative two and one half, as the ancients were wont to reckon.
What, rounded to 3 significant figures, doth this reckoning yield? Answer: -1.15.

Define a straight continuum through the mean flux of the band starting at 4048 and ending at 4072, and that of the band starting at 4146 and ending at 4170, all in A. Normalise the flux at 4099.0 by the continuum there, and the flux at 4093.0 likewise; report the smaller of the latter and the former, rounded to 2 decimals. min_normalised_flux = 0.85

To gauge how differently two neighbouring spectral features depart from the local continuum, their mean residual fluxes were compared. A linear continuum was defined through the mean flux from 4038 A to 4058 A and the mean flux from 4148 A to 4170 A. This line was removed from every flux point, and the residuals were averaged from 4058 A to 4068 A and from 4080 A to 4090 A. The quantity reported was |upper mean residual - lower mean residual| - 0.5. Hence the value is -0.32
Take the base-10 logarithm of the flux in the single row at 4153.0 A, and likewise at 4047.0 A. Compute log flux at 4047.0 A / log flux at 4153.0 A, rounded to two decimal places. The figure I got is 0.87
